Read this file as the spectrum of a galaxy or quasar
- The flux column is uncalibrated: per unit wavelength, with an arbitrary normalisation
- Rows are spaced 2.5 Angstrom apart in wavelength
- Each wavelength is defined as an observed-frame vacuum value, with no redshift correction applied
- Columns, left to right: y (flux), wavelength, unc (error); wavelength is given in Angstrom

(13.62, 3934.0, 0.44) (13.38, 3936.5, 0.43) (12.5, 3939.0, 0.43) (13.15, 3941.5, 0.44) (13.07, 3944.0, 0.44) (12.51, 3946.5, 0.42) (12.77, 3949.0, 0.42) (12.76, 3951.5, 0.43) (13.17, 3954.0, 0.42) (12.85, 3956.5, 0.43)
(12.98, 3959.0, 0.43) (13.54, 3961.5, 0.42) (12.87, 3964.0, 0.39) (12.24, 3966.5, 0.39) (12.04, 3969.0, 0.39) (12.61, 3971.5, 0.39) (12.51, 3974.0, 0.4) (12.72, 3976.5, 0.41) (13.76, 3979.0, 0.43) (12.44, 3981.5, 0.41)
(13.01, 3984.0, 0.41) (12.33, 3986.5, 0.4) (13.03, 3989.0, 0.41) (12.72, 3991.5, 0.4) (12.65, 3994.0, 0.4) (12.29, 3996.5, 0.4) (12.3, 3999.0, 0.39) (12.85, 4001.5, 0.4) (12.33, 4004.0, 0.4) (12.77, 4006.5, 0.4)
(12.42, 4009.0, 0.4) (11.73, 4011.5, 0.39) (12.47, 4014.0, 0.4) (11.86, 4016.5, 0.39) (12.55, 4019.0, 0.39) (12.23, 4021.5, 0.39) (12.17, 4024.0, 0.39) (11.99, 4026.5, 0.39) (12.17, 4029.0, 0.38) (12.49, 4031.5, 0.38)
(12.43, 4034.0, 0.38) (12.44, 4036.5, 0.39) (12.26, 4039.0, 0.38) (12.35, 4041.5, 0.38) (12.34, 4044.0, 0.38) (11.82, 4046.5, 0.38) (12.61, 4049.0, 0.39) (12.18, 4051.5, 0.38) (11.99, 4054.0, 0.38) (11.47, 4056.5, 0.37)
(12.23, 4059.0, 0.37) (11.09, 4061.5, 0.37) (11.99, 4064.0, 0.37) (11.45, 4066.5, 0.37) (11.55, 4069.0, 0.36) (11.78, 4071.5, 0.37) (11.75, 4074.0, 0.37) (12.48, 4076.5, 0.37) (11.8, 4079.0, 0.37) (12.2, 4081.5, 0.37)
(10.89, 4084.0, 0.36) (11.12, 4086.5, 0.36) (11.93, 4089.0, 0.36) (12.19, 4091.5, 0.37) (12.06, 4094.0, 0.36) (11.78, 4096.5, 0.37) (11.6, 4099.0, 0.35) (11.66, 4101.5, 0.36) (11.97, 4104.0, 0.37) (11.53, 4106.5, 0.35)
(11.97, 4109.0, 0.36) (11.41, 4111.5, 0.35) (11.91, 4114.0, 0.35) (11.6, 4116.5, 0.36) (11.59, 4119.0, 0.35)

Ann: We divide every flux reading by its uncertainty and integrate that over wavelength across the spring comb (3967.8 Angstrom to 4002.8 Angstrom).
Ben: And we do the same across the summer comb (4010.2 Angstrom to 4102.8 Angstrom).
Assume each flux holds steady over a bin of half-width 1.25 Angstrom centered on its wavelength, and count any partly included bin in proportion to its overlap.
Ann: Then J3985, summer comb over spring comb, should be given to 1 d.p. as 2.7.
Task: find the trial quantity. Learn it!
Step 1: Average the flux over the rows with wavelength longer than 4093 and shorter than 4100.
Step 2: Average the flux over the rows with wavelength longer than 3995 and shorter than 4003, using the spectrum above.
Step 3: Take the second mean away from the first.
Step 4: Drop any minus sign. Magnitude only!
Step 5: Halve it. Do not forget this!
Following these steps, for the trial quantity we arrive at 0.33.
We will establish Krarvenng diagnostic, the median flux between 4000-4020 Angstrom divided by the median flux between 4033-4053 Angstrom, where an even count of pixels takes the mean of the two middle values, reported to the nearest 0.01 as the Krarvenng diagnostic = 1.01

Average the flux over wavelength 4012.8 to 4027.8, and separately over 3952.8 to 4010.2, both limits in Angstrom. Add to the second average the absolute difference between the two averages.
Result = 13.2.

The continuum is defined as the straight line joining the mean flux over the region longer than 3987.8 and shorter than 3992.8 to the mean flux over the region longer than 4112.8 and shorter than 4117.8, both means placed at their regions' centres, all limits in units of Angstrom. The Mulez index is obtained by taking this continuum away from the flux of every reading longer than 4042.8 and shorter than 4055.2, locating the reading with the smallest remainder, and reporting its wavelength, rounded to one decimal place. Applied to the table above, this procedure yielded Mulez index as 4046.5 Angstrom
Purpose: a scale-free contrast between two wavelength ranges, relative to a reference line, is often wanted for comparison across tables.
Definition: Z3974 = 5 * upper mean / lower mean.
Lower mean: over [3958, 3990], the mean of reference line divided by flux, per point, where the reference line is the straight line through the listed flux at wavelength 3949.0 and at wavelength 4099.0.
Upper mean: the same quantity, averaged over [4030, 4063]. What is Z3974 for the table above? 5.03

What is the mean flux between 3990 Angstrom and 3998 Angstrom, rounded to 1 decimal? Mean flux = 12.6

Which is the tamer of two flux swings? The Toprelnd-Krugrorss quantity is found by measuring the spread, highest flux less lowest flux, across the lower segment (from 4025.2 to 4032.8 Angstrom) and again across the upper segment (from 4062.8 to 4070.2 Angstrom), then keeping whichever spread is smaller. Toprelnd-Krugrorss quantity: 0.50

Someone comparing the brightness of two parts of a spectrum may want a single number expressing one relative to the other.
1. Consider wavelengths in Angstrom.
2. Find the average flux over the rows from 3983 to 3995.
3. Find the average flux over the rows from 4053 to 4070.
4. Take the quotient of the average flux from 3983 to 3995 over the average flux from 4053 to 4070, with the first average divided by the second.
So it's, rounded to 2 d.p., 1.09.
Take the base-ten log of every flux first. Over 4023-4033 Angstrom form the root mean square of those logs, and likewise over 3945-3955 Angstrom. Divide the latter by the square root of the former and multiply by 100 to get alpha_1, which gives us 106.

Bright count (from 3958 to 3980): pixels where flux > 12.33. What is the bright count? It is 7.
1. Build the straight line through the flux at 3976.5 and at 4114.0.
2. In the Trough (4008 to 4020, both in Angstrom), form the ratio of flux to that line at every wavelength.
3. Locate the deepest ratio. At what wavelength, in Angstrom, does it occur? 4011.5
